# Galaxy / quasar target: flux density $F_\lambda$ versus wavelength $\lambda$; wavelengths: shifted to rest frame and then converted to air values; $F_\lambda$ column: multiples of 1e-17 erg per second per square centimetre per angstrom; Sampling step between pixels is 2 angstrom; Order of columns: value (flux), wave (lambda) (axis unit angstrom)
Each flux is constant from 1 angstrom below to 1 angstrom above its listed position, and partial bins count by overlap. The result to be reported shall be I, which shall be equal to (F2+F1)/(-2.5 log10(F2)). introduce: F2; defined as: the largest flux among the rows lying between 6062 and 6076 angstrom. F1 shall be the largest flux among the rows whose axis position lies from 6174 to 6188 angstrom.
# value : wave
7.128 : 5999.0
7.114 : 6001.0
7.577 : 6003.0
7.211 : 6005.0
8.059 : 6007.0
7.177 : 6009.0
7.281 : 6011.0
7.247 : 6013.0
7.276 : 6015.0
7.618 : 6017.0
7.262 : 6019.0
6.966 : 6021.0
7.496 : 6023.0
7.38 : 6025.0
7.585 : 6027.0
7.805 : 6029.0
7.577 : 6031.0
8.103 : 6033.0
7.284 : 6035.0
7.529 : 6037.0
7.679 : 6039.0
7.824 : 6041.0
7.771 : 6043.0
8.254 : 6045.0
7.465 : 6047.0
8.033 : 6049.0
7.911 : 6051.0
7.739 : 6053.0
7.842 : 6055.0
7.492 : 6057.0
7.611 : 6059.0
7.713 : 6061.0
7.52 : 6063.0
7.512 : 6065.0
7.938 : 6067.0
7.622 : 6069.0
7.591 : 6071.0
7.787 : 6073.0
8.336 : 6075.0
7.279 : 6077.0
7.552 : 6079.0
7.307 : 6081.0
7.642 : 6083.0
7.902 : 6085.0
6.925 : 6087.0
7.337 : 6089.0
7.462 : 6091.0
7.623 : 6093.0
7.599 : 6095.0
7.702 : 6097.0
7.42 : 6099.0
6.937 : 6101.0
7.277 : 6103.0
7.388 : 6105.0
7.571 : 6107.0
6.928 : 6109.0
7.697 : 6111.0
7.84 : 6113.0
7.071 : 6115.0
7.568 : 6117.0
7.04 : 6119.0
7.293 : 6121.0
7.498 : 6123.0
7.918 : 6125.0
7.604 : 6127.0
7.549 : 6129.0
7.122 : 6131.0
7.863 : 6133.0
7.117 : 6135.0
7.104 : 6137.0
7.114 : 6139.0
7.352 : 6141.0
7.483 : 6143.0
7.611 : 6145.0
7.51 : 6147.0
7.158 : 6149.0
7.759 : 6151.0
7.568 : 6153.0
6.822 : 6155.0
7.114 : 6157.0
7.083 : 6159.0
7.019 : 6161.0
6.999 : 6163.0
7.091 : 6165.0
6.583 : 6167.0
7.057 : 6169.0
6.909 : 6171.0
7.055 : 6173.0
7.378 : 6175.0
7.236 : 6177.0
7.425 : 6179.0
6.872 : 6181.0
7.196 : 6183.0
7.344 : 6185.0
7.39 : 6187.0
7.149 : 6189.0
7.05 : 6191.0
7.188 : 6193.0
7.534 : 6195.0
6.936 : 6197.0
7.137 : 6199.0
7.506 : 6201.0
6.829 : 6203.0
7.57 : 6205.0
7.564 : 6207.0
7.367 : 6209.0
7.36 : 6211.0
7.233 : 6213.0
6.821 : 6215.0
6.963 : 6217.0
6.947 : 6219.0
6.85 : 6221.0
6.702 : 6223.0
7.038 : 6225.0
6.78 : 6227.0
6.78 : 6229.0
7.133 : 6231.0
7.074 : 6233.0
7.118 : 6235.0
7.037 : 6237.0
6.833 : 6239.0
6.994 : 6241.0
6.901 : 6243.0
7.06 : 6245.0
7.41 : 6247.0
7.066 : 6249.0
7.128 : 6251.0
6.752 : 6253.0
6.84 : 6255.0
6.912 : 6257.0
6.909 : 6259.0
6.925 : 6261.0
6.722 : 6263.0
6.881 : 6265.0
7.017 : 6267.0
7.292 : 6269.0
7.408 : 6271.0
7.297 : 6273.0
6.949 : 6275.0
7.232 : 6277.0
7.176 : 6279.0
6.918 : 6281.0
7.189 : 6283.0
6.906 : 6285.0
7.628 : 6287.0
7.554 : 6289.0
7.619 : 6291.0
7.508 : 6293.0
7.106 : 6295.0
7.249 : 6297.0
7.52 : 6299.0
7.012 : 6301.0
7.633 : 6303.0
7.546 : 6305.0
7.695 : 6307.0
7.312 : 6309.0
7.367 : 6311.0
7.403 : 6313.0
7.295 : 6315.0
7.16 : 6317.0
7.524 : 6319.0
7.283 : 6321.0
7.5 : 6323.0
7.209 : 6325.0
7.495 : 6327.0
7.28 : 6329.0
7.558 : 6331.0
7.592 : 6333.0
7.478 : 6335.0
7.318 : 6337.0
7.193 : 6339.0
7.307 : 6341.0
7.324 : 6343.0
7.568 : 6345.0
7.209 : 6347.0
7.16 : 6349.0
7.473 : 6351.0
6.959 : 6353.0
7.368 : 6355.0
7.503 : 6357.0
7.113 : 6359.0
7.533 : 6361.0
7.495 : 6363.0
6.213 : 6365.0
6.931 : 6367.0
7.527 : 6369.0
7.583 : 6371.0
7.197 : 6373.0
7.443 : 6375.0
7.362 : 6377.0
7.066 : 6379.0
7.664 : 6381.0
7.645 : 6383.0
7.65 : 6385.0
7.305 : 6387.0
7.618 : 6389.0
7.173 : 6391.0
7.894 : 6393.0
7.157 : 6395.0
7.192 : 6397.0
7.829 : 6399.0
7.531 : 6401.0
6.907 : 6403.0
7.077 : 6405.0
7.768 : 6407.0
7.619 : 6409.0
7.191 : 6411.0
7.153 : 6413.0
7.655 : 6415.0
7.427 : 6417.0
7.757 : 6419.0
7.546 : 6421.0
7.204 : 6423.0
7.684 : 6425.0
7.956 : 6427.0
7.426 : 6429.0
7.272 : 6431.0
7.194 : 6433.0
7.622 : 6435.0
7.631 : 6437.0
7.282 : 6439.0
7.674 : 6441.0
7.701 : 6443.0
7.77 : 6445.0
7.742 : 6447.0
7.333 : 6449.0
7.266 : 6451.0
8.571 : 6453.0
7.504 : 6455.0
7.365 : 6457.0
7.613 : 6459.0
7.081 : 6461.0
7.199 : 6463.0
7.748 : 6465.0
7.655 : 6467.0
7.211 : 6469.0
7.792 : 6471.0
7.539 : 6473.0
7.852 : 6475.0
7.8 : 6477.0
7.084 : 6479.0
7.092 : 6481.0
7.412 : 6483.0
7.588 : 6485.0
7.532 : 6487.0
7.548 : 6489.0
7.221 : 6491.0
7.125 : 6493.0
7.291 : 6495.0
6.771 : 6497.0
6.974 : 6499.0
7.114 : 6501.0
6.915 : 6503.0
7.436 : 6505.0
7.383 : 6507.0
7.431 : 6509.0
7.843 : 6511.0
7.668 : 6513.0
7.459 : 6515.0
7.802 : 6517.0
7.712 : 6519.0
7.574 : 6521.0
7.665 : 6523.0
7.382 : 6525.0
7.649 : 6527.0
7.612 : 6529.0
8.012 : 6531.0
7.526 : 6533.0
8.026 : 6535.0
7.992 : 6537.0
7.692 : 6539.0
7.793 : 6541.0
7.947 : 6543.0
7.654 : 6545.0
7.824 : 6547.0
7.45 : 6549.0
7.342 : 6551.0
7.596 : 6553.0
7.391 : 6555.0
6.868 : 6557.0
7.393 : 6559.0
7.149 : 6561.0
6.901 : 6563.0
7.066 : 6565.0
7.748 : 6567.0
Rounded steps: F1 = 7.425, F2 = 8.336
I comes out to -6.85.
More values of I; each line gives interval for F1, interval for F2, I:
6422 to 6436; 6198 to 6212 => -7.06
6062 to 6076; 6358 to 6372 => -7.24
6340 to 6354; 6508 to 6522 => -6.89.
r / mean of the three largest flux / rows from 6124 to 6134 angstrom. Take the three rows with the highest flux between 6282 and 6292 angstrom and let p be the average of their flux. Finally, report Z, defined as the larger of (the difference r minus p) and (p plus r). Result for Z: 15.4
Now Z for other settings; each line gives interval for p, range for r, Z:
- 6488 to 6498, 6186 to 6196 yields 14.7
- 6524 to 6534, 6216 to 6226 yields 14.7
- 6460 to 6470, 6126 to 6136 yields 15.2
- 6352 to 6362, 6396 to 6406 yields 15.0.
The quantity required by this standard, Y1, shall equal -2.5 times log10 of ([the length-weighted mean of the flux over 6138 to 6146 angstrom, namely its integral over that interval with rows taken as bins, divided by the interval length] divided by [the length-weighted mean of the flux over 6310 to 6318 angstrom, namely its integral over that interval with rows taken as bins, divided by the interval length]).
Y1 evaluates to -0.01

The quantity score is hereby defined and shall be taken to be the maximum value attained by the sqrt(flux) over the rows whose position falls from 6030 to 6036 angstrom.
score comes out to 2.85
